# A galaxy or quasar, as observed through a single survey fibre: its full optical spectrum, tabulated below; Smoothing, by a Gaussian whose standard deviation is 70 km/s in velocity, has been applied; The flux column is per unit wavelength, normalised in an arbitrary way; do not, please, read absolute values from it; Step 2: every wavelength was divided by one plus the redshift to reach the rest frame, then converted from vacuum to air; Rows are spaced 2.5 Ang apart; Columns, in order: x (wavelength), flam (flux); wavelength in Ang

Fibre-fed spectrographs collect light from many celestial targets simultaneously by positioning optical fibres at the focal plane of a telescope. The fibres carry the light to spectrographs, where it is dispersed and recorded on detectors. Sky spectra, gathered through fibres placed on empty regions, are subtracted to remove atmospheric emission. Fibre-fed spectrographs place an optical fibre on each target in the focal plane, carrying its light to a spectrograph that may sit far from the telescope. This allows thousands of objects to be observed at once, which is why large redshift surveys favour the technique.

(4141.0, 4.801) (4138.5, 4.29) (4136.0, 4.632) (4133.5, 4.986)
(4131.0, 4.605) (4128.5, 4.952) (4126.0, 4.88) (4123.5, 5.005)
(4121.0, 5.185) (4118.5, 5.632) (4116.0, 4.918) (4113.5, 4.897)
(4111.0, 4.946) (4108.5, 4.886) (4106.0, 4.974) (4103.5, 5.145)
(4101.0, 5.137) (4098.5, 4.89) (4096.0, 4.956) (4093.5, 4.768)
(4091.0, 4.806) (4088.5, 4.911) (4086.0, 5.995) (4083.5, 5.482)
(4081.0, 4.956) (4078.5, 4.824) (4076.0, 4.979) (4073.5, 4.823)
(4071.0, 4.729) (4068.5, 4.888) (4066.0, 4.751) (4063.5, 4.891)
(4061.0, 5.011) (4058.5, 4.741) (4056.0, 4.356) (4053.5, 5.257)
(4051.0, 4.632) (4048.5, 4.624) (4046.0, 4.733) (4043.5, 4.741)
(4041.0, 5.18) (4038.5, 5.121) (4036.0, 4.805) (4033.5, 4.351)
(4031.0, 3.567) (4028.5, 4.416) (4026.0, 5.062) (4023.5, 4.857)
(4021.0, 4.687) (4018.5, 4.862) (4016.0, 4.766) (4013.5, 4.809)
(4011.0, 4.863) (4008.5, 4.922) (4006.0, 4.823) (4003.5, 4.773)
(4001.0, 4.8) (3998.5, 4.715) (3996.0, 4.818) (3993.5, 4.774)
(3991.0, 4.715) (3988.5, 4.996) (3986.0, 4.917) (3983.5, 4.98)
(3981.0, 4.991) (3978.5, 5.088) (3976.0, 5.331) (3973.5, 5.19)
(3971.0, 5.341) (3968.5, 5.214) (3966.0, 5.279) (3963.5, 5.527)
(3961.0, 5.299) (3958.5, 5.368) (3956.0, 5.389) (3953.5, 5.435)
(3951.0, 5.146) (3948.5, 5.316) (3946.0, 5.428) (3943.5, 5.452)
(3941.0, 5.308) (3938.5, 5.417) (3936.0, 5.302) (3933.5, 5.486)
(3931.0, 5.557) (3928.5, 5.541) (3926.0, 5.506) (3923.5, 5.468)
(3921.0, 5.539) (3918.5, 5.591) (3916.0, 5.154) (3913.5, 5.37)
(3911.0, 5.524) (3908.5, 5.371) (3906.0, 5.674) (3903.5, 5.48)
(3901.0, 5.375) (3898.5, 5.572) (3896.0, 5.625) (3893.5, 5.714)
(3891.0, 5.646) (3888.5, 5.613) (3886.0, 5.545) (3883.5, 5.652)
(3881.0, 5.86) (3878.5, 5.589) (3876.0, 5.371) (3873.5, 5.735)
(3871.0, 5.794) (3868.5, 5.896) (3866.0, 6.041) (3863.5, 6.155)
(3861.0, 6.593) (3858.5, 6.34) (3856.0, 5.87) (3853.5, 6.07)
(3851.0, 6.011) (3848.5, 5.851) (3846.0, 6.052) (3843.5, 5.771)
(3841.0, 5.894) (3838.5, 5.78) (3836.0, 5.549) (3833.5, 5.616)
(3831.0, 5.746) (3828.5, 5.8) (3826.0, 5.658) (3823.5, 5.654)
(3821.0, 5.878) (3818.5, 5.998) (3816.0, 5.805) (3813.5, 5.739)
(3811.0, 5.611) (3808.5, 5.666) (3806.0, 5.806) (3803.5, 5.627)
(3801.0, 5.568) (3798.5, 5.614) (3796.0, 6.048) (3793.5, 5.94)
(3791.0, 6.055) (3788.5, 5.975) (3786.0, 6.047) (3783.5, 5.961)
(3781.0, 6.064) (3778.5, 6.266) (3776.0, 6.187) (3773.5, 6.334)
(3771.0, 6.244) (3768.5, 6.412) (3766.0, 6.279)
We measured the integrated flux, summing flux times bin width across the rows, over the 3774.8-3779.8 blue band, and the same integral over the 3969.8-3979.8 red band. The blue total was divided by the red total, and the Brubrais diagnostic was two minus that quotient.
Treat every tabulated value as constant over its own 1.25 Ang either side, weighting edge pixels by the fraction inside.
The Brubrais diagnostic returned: 1.41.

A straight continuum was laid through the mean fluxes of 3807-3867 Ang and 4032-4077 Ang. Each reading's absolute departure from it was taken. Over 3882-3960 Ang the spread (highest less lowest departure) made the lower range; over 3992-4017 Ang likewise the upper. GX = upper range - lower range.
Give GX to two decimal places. -0.08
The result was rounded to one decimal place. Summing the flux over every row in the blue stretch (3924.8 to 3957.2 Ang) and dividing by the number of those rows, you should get 5.4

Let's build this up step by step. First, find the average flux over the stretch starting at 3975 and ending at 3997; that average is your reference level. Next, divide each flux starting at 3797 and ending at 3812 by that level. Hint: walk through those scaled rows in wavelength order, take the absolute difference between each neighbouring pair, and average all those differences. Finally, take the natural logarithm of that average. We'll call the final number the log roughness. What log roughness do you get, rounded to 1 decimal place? -3.9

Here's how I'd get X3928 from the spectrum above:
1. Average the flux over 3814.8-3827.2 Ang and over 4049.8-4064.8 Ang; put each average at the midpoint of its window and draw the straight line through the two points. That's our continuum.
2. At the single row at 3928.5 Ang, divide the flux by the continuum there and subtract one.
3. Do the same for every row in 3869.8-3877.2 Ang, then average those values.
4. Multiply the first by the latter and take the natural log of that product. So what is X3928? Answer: -8.0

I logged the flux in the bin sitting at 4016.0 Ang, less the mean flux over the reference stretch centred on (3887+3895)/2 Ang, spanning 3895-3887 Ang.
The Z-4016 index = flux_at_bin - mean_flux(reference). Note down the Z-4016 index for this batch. -0.9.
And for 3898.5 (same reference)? -0.1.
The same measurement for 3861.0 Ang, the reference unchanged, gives 0.9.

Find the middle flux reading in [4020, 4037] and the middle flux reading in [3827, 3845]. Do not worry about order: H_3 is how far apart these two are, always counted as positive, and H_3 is 1.1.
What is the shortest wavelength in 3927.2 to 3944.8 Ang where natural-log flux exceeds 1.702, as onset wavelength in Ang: 3928.5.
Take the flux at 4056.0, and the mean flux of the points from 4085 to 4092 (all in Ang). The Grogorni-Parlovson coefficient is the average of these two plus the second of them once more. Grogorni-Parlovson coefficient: 10.0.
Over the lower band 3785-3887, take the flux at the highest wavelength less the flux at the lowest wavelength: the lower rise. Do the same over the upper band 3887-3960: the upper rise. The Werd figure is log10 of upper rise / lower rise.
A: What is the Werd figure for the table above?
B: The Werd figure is -0.3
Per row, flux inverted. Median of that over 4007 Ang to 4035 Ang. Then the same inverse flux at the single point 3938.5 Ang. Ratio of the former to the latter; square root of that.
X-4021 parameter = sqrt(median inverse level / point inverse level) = 1.06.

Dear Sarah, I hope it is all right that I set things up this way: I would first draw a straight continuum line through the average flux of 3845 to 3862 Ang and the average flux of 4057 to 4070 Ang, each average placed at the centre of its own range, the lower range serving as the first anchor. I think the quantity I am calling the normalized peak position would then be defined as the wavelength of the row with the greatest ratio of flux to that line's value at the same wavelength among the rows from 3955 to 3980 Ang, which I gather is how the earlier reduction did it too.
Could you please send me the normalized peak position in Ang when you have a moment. 3963.5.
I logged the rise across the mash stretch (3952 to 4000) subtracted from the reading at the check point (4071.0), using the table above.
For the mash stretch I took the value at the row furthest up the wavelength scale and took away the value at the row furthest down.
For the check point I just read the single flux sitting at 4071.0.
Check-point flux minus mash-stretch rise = 5.45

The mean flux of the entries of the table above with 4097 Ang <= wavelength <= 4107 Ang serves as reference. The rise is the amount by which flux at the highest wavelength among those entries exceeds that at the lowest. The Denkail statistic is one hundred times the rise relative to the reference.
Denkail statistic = 1.7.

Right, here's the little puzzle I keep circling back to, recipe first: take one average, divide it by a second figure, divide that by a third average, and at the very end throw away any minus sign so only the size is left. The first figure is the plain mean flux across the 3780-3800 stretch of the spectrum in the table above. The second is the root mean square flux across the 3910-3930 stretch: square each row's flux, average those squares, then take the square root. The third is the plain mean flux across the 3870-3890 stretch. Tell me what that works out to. 0.193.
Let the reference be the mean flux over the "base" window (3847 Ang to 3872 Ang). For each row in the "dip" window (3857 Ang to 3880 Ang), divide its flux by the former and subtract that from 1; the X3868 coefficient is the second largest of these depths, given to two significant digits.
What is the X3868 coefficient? 0.078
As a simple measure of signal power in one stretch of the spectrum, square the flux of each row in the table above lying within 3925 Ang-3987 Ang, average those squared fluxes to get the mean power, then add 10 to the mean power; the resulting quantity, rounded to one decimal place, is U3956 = 38.3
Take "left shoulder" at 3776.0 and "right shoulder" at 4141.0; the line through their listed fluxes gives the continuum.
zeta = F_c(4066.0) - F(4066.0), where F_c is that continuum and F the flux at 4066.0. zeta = 0.33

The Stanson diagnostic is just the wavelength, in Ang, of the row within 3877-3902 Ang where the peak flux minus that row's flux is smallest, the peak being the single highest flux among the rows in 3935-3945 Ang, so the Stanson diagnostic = 3881.0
